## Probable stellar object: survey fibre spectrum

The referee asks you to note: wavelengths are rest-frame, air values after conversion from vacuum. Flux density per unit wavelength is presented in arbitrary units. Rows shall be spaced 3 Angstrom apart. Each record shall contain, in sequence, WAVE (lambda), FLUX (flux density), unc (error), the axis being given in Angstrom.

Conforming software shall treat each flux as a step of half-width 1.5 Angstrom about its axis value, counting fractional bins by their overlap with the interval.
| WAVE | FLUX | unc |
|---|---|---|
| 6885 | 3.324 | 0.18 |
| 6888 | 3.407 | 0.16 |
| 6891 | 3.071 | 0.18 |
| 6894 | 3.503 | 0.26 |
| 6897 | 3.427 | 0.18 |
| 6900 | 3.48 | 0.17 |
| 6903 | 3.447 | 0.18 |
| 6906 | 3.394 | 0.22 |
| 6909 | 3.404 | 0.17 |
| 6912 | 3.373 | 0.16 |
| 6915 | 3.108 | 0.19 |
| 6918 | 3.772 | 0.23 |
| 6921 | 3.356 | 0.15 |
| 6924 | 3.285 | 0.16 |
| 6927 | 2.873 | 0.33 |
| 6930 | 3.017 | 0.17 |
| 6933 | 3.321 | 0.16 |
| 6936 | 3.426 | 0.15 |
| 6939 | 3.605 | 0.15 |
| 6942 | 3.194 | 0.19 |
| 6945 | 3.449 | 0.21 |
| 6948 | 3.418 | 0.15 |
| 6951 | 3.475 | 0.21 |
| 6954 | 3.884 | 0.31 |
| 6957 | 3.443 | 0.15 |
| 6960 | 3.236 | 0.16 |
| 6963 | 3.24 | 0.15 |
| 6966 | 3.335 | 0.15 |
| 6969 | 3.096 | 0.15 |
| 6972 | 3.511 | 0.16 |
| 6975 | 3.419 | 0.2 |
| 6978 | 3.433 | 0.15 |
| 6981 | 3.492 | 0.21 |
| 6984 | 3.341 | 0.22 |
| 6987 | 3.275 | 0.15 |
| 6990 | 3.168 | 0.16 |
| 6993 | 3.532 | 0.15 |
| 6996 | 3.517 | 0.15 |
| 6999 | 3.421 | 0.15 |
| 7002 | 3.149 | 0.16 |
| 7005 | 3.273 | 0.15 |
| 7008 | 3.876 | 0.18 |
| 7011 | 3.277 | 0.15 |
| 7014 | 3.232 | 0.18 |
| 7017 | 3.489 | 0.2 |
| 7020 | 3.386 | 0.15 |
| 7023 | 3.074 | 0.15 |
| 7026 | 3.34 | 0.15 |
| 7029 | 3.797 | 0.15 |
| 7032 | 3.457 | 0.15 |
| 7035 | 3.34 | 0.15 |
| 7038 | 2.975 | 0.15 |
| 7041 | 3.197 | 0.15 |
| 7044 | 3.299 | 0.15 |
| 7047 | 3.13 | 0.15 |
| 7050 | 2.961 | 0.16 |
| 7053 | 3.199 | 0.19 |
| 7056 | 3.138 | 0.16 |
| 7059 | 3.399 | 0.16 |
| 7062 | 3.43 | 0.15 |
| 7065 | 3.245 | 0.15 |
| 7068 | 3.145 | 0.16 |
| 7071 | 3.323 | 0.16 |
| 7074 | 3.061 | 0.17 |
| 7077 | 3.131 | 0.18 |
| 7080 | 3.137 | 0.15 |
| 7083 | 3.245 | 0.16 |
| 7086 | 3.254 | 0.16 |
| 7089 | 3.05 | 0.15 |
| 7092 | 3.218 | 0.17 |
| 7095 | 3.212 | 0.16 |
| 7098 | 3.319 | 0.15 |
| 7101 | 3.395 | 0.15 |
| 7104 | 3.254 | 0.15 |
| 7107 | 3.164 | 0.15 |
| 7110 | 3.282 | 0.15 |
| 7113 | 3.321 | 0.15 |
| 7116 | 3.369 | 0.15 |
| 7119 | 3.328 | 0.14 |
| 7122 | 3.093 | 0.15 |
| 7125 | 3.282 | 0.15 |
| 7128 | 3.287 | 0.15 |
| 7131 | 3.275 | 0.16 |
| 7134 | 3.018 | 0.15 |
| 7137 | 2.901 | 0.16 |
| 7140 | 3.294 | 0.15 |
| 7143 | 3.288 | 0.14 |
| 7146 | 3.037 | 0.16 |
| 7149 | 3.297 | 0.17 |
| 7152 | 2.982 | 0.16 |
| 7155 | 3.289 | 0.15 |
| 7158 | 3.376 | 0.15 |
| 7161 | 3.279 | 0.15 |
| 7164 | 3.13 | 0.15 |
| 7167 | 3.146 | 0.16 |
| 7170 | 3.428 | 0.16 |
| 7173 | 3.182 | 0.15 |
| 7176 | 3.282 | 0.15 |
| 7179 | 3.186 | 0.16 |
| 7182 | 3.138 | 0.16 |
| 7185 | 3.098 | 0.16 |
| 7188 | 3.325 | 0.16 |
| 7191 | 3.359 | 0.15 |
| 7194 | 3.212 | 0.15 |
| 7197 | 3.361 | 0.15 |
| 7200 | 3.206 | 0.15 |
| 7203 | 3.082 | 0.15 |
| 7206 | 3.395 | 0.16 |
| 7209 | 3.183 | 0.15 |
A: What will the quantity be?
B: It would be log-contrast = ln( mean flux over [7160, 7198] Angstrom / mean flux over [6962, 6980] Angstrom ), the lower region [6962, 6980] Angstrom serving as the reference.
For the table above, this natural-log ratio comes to -0.03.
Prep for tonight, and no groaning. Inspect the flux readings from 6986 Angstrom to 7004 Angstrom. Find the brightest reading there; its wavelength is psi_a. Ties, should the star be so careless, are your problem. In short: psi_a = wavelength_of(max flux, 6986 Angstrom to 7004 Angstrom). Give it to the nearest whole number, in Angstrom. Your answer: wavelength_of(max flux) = 6993 Angstrom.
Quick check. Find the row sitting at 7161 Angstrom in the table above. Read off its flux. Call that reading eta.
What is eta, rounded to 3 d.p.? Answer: 3.279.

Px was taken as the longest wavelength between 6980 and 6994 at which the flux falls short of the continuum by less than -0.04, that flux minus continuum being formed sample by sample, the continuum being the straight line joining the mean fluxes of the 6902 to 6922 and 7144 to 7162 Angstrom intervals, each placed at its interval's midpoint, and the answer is 6990 Angstrom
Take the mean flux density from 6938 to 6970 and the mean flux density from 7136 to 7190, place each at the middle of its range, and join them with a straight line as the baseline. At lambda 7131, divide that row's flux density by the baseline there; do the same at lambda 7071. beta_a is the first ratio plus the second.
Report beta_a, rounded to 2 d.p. 2.02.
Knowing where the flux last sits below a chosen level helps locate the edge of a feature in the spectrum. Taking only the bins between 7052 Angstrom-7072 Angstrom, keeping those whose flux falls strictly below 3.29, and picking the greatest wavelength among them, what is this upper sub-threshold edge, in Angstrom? 7068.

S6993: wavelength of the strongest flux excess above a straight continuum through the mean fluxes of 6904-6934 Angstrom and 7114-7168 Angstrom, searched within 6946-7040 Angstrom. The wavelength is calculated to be 7008 Angstrom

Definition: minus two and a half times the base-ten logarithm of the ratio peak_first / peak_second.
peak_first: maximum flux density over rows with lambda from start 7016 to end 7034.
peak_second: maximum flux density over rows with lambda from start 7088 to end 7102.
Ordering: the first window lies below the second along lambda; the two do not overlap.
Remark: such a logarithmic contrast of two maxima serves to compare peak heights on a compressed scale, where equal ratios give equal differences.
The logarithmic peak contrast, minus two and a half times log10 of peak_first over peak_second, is -0.12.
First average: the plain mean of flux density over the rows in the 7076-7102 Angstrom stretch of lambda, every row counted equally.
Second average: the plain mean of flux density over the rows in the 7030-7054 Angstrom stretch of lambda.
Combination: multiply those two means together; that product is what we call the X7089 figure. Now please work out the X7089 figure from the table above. 10.3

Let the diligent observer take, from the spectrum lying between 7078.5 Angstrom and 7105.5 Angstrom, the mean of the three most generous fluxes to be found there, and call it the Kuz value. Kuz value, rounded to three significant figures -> 3.32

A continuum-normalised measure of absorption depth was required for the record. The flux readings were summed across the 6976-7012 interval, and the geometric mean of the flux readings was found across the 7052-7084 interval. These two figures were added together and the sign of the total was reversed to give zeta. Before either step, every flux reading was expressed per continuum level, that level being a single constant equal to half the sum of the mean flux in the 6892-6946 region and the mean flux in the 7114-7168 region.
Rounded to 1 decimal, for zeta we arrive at -13.4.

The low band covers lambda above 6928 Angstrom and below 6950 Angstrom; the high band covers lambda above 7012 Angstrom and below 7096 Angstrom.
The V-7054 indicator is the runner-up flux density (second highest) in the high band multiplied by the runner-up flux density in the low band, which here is 12.0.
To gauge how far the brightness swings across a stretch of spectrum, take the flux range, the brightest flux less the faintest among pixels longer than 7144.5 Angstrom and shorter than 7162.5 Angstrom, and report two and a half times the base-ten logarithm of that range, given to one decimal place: -1.0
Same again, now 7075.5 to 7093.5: -1.7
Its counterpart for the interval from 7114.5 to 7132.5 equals -1.4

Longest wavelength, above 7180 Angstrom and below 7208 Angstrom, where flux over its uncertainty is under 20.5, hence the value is 7185 Angstrom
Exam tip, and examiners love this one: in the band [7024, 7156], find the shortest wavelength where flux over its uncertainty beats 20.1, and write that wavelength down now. 7026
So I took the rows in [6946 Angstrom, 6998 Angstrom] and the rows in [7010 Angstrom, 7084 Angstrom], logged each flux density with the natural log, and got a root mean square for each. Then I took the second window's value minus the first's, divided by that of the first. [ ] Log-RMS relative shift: -0.035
